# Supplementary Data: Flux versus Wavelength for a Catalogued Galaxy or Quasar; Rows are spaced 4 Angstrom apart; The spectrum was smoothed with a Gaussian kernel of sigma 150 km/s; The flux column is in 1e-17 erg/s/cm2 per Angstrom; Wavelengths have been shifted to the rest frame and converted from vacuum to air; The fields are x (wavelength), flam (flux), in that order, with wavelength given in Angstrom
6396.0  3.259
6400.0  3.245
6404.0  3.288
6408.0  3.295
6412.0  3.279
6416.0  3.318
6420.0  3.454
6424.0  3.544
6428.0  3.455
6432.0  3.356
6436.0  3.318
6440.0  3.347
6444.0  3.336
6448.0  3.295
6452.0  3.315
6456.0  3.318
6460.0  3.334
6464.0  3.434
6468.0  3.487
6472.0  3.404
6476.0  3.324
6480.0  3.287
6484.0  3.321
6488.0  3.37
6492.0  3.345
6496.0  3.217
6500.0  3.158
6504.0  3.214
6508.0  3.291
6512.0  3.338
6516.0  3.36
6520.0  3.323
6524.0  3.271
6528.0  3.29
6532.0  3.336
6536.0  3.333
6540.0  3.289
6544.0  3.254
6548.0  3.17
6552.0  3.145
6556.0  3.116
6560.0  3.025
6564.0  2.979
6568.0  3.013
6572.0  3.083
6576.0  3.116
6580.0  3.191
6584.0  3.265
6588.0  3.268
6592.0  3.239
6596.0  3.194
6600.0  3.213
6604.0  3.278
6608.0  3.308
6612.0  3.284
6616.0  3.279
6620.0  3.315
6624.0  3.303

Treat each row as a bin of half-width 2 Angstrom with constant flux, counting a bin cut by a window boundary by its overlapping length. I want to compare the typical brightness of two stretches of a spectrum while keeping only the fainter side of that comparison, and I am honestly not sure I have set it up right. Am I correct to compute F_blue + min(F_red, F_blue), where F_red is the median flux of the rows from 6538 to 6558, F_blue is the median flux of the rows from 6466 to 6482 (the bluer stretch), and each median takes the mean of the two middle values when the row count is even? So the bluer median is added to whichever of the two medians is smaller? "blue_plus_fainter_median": 6.53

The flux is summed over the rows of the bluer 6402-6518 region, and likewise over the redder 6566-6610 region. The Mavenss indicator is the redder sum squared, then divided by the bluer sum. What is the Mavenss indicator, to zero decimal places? 13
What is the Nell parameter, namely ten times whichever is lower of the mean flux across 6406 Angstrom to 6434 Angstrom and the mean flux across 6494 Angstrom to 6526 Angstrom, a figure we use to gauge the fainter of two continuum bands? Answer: 32.7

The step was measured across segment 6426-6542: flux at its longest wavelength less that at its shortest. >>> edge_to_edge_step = -0.17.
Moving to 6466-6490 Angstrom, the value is -0.12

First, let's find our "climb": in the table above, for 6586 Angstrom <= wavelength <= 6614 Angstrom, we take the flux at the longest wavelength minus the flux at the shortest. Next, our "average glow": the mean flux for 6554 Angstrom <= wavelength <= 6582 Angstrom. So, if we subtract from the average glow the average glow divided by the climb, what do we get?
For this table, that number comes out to -189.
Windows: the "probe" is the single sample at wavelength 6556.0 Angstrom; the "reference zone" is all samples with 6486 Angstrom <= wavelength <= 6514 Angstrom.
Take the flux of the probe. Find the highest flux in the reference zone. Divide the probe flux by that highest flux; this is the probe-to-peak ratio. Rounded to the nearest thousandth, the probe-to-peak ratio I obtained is 0.925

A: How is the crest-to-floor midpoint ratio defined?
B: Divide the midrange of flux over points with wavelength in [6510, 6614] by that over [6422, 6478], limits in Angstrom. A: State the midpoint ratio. 0.927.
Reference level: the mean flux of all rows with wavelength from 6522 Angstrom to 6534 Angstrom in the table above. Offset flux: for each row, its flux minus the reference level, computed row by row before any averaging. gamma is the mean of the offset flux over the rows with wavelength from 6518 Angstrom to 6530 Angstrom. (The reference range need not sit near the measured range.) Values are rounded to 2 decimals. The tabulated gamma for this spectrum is 0.00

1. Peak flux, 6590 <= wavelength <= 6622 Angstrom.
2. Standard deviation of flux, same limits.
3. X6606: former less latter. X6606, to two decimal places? 3.27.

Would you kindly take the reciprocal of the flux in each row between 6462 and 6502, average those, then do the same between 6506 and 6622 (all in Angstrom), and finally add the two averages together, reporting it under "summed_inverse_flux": 0.610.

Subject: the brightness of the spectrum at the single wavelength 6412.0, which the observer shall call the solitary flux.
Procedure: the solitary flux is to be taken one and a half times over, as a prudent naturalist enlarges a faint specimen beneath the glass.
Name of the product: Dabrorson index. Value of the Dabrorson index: 4.92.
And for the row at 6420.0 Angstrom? 5.18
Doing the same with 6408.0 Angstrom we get 4.94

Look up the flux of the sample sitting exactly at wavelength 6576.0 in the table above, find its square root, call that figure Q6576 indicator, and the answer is 1.77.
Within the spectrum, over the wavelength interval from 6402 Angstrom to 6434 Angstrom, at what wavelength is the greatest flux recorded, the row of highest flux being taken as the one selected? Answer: 6424.0 Angstrom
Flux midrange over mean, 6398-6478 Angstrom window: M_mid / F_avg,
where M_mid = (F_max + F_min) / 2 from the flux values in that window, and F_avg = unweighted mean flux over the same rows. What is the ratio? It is 1.01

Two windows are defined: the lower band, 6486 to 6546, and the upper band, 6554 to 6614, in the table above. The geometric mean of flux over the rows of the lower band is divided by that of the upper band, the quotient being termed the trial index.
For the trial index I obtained 1.04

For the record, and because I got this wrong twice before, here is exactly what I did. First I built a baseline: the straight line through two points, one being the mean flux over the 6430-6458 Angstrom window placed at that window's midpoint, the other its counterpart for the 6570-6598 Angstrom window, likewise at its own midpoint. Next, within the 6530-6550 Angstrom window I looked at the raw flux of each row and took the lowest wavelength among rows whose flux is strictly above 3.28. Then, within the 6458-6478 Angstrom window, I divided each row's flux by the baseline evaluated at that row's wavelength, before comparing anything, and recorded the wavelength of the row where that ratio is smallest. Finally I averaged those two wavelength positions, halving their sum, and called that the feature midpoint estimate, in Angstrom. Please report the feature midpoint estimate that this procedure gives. 6496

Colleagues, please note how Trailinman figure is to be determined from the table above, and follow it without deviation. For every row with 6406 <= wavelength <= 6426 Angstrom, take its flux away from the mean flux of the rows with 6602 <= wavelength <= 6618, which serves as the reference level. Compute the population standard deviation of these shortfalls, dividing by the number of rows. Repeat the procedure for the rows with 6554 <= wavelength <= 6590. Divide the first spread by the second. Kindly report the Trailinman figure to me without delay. 1.0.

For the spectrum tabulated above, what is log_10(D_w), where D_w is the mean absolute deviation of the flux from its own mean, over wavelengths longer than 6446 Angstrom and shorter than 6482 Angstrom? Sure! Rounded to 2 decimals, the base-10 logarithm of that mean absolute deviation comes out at -1.24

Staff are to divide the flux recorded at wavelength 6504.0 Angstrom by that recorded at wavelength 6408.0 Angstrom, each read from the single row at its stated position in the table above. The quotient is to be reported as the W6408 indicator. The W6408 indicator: 0.98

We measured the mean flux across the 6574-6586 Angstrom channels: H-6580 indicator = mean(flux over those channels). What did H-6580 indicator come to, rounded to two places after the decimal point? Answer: 3.19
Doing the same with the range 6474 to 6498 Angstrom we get 3.31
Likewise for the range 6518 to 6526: 3.30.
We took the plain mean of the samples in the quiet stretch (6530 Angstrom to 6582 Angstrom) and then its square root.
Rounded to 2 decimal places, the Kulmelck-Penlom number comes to 1.78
